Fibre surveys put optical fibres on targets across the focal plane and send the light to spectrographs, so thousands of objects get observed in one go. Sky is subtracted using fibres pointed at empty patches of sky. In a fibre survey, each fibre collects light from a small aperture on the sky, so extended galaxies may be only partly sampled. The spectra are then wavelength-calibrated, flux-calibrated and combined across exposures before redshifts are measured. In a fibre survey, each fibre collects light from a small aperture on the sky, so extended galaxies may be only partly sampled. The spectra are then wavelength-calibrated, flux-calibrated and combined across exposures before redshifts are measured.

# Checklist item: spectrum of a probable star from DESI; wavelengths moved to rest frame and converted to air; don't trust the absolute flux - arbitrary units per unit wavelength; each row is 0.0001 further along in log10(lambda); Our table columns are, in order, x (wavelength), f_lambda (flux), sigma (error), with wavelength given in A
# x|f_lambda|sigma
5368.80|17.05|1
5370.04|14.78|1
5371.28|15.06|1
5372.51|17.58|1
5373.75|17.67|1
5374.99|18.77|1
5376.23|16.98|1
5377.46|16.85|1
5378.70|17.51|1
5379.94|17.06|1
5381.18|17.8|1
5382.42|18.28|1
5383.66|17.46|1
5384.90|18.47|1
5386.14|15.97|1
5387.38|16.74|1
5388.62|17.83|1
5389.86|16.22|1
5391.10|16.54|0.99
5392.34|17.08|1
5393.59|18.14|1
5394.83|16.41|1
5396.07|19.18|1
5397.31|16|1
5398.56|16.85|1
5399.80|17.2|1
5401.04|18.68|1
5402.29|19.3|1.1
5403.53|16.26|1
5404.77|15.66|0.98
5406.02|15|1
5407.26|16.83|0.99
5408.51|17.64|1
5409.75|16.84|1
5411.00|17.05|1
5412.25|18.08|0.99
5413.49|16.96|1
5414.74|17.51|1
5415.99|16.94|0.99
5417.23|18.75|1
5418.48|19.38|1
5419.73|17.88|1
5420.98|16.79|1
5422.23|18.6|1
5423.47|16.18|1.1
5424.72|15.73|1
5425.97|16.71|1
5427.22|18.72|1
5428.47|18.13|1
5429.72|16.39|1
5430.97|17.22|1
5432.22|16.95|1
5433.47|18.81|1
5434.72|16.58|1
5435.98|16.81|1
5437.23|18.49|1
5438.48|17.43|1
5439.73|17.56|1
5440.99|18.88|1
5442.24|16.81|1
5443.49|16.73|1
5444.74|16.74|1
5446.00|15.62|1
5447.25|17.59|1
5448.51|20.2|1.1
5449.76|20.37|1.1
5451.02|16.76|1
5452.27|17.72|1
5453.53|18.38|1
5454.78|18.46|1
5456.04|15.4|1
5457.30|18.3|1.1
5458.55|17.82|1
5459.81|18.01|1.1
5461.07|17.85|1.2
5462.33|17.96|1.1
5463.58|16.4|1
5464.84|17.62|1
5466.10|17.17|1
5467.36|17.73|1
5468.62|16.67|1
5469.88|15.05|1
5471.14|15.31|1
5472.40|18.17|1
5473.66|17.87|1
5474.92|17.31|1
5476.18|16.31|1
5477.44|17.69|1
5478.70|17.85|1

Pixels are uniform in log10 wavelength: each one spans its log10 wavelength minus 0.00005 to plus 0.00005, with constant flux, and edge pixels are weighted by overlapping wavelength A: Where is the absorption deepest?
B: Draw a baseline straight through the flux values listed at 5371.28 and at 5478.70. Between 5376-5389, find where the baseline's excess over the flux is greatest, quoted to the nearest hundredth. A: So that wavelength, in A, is 5386.14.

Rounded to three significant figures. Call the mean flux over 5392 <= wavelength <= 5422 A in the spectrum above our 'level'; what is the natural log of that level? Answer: 2.85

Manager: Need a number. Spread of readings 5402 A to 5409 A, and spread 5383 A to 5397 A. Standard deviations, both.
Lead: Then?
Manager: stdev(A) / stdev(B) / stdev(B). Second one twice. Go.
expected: 1.5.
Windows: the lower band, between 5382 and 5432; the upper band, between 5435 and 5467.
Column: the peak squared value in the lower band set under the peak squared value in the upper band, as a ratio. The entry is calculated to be 1.10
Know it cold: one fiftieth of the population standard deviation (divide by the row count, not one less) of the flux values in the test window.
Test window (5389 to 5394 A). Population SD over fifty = 0.015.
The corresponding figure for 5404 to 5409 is 0.020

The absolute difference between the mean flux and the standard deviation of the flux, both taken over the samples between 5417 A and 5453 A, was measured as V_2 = 16.4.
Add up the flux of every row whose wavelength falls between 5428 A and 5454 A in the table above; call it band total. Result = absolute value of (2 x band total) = 740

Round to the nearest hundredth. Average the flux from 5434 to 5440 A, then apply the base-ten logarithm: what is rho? 1.24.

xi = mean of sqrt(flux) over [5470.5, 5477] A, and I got 4.12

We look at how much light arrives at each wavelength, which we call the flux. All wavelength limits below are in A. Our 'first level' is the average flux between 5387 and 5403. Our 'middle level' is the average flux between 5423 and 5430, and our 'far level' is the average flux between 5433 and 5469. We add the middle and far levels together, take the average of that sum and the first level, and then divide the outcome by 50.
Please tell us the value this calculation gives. 0.520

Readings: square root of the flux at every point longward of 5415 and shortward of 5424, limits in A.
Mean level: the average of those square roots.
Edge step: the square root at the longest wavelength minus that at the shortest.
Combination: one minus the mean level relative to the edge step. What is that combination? 46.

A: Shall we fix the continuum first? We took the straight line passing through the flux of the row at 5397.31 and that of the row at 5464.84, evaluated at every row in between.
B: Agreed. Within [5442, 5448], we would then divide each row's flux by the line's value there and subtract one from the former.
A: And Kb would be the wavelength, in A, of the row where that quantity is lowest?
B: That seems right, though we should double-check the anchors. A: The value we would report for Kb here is 5446.00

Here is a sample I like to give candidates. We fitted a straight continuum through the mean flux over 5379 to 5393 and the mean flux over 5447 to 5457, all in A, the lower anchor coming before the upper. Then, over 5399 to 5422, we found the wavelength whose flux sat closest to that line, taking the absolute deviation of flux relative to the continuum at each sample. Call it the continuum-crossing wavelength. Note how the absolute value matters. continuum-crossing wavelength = 5414.74 A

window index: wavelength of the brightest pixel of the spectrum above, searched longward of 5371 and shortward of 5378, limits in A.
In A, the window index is 5374.99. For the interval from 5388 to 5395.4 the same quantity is 5393.59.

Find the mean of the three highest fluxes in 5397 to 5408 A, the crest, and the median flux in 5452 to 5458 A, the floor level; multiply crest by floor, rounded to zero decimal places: 337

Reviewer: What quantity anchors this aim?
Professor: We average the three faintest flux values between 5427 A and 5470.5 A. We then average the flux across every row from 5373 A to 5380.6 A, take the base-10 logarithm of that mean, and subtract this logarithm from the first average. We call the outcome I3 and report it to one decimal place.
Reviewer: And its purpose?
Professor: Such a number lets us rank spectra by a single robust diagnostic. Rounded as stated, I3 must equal 14.1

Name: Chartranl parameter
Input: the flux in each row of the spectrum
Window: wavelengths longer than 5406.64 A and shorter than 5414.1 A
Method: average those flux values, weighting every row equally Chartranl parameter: 17.2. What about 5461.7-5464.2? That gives 17.2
